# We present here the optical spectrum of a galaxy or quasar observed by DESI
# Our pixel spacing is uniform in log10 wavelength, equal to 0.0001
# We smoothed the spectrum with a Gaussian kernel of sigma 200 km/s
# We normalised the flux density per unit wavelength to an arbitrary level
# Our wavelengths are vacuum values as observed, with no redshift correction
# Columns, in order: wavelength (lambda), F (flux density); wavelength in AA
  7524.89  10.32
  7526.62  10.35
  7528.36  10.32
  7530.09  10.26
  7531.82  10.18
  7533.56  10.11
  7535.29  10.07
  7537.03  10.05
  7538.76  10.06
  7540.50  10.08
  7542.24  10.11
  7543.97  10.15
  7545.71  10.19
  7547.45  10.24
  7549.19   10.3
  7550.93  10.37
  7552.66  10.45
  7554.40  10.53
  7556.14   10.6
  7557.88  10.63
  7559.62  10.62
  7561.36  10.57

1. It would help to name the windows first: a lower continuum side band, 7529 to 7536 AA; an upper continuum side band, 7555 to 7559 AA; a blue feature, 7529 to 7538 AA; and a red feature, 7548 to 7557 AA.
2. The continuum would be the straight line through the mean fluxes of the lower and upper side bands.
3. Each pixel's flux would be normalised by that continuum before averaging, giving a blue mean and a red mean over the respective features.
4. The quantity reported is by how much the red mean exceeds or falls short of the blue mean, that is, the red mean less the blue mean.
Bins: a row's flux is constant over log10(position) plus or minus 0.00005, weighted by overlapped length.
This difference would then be 0.00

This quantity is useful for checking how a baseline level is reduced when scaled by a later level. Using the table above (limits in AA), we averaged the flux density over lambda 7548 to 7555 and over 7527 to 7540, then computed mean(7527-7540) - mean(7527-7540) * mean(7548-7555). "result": -95.5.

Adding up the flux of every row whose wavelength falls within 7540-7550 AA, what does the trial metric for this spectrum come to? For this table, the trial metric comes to 61.1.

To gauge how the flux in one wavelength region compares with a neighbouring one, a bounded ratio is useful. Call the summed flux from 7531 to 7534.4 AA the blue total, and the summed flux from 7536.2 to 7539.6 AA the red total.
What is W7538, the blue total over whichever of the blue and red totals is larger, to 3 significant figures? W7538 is 1.00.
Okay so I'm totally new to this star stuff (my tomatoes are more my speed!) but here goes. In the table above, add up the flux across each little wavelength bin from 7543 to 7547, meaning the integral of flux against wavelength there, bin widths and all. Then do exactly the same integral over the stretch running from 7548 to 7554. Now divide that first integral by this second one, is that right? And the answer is 0.65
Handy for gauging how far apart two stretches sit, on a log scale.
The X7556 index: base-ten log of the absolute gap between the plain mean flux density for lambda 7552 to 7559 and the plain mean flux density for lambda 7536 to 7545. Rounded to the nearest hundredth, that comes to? -0.33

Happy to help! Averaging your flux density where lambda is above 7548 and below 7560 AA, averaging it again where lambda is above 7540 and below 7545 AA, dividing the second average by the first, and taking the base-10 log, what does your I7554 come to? -0.016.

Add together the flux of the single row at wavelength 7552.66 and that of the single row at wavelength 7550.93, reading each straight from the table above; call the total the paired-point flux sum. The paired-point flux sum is 20.8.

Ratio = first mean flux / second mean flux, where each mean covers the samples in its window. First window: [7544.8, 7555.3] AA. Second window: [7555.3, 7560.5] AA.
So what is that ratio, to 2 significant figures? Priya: 0.97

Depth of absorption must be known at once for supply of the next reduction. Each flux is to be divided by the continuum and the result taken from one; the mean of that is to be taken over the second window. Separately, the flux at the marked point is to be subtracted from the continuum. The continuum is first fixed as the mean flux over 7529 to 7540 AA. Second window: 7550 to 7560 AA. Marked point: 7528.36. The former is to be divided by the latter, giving 0.21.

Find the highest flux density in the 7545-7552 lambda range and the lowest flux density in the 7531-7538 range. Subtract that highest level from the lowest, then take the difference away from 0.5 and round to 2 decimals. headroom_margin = 0.82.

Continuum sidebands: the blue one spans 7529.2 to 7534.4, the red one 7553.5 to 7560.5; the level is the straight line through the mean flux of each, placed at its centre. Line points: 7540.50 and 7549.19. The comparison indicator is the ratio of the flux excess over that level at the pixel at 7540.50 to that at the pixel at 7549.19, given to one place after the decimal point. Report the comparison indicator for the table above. 1.5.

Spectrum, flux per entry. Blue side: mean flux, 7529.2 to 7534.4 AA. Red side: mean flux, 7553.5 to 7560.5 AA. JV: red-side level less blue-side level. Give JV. 0.41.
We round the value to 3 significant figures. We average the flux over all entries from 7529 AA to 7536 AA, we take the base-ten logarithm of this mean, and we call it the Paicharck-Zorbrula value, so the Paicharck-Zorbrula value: 1.01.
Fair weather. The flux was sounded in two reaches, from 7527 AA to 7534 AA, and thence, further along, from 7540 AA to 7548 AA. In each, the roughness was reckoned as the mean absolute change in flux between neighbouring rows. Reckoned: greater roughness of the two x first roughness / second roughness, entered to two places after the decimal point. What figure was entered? 0.12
